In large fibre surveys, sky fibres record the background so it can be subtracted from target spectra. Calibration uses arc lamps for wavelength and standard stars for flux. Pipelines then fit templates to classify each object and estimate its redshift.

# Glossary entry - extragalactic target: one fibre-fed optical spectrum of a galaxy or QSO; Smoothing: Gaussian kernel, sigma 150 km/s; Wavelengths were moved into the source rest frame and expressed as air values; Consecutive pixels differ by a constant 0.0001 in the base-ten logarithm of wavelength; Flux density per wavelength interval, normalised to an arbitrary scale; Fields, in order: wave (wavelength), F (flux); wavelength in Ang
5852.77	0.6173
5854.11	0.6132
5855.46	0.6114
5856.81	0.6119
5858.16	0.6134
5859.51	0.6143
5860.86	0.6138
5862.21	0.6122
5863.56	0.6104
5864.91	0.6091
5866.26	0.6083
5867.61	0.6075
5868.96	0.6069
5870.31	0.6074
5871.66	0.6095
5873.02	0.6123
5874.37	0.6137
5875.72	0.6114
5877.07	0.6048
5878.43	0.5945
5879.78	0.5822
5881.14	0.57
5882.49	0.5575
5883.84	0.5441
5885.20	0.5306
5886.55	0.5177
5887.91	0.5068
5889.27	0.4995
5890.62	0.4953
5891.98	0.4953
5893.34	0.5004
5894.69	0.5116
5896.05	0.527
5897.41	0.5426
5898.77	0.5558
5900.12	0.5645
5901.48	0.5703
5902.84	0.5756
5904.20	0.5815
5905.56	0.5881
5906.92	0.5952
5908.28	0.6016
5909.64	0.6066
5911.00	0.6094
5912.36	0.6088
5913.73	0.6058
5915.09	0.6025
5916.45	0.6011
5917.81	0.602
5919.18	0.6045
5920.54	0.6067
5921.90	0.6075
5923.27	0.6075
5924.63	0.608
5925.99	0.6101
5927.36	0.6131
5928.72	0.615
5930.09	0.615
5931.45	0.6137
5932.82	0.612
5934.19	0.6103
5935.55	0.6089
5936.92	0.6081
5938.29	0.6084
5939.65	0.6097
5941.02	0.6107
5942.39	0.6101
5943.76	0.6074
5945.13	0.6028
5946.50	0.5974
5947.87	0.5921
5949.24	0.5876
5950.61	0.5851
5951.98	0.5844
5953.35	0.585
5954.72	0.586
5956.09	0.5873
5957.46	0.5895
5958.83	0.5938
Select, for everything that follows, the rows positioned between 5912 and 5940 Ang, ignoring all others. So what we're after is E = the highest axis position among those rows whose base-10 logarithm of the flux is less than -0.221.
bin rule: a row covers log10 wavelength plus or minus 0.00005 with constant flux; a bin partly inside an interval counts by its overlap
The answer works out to 5916.45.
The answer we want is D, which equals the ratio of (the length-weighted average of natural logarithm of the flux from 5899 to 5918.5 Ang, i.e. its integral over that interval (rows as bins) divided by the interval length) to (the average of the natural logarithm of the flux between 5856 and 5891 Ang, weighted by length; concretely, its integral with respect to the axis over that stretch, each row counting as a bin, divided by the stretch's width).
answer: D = 0.97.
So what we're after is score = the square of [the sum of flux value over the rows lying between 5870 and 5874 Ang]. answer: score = 3.3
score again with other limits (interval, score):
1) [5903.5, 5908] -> 3.1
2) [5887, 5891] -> 2.3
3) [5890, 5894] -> 2.2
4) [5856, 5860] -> 3.4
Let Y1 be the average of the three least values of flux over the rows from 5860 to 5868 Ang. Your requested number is 0.608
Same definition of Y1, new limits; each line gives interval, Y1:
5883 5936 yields 0.497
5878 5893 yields 0.497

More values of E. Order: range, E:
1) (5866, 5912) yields 5906.92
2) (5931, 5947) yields 5946.50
